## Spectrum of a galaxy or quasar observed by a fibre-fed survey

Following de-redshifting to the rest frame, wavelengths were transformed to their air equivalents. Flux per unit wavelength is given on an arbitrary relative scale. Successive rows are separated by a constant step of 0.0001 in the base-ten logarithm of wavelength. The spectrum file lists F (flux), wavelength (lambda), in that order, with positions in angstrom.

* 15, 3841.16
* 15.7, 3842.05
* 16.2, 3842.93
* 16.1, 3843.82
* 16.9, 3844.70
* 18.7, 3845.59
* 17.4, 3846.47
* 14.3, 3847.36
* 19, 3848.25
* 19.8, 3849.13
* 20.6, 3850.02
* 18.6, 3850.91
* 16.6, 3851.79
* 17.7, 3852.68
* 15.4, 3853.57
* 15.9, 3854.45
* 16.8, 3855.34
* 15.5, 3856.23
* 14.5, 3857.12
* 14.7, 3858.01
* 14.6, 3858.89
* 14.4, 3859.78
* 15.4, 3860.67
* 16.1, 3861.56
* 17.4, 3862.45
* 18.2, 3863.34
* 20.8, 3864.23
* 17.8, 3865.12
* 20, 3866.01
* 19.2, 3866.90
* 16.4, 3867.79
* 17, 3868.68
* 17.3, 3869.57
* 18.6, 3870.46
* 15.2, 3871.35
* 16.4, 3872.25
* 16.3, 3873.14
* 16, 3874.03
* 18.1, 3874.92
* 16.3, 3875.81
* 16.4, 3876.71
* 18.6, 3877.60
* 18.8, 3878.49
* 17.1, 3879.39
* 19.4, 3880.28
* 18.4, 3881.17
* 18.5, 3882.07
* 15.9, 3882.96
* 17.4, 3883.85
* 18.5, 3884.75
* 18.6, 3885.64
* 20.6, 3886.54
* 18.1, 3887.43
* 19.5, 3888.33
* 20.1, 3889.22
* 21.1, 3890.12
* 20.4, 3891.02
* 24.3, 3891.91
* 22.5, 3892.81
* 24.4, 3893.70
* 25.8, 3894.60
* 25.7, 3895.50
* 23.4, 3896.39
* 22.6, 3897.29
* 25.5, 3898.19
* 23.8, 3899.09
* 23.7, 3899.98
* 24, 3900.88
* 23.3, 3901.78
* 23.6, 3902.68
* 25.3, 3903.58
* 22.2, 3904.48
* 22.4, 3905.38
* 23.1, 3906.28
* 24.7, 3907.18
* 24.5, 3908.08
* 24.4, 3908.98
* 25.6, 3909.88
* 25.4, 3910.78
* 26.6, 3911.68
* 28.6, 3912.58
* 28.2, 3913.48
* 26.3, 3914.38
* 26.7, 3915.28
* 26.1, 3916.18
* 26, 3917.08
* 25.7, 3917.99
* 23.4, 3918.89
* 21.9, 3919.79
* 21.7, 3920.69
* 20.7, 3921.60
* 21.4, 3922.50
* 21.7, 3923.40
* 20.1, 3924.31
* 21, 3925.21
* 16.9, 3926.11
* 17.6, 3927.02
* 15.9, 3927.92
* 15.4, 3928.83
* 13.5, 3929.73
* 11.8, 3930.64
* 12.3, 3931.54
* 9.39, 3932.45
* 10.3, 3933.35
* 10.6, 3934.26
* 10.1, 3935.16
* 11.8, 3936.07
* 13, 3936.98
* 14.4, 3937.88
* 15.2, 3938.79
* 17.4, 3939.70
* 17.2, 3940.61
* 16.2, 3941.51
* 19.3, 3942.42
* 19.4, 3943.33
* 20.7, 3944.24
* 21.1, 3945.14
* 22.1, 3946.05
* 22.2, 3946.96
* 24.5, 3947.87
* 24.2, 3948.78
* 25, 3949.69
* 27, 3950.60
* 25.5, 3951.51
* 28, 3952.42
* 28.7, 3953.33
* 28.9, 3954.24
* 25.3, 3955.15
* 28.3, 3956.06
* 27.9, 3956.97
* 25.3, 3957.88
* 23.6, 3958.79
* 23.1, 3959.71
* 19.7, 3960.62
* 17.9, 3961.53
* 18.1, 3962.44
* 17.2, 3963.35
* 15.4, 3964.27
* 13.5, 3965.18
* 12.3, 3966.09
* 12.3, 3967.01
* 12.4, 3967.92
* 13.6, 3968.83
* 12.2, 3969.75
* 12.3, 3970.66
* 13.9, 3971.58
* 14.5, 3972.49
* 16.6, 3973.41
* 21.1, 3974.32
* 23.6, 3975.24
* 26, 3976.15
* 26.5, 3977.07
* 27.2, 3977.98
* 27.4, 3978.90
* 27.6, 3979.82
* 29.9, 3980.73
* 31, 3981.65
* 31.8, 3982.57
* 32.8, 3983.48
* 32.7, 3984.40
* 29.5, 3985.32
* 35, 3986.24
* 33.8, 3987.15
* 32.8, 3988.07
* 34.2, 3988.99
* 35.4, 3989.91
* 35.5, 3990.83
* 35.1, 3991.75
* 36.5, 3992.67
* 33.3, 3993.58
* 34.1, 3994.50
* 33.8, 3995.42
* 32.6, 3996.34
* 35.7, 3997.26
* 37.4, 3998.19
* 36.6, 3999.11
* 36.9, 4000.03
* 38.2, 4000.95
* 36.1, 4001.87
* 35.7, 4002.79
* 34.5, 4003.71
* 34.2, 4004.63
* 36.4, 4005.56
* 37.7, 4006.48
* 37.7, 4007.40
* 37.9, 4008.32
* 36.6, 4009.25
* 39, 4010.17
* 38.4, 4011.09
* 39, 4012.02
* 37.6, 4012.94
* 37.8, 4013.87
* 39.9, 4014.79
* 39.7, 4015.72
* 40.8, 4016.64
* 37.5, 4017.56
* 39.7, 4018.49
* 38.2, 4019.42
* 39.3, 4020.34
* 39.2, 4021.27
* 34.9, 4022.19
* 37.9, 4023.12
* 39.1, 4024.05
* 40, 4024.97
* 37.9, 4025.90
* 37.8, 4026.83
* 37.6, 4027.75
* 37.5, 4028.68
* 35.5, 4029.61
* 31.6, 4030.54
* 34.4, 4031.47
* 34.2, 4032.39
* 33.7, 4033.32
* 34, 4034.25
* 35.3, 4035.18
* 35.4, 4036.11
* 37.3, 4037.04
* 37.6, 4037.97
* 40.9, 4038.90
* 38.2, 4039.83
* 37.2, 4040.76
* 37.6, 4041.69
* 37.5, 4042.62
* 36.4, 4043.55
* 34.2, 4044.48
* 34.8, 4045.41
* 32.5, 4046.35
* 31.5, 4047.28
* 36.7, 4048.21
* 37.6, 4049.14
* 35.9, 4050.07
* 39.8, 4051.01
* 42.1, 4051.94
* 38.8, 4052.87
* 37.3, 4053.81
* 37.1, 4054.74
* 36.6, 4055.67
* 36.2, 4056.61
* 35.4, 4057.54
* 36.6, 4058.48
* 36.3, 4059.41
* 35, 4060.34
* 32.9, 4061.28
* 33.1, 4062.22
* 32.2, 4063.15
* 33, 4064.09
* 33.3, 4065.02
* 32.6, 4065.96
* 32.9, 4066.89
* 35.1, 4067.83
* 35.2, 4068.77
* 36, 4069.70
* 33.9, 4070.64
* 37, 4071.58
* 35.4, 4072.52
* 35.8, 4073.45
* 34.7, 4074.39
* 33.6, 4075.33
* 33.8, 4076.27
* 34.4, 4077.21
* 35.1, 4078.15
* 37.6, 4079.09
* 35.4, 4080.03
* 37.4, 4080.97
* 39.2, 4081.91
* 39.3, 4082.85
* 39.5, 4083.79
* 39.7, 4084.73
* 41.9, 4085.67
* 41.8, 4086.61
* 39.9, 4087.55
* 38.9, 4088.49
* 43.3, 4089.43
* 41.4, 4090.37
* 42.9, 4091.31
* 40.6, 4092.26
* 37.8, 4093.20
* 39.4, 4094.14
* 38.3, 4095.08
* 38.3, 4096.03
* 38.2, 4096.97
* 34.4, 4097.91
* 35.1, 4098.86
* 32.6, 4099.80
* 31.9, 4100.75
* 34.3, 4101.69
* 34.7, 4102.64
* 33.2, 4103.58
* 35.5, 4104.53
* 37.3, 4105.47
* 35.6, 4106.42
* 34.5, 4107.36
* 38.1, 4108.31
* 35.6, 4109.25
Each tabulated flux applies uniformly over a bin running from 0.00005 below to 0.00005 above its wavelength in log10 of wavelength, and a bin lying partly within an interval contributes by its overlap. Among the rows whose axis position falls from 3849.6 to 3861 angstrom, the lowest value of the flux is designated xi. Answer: 14.4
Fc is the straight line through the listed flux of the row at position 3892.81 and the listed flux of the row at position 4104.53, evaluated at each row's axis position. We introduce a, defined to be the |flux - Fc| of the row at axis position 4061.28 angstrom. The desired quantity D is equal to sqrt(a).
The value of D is 0.2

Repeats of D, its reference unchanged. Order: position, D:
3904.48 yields 1.0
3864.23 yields 0.2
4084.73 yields 2.3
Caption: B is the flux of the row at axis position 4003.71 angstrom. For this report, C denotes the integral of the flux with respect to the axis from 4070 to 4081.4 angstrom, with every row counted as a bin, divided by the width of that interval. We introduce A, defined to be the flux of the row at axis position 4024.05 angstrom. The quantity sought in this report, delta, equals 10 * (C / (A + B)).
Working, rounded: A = 39.1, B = 34.5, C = 35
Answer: 5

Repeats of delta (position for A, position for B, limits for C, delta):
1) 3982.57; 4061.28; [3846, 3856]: 3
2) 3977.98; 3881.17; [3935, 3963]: 5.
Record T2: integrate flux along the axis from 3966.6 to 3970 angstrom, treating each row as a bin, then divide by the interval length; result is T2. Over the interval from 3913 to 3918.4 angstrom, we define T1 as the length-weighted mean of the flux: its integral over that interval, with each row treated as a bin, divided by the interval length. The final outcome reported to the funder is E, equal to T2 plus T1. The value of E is 39.2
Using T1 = 27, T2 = 13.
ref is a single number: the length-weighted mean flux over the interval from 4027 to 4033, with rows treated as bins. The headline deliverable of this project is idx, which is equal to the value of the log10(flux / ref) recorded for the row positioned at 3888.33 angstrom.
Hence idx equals -0.26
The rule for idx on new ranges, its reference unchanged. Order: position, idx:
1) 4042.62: 0.03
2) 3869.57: -0.31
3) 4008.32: 0.03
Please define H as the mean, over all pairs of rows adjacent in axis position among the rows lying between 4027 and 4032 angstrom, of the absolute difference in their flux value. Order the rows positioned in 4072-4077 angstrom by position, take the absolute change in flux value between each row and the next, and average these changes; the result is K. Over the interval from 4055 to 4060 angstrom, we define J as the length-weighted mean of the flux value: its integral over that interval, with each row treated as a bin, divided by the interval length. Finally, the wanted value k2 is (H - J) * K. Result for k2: -24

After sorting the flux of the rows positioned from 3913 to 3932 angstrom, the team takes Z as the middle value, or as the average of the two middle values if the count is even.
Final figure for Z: 21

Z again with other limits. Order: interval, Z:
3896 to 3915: 24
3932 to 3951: 17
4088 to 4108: 37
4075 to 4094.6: 39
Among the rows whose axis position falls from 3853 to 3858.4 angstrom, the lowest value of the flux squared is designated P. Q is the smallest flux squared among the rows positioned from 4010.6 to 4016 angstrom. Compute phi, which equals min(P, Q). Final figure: 210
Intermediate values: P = 210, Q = 1414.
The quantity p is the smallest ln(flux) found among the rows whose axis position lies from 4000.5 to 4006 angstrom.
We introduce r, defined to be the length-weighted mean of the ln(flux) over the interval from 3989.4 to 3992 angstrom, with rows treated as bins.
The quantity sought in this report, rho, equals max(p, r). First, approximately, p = 3.53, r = 3.56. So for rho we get 3.56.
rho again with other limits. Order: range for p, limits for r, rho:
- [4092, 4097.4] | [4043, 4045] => 3.63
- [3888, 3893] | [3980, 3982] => 3.41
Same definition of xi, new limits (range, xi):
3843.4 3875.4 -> 14.3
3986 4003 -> 32.6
